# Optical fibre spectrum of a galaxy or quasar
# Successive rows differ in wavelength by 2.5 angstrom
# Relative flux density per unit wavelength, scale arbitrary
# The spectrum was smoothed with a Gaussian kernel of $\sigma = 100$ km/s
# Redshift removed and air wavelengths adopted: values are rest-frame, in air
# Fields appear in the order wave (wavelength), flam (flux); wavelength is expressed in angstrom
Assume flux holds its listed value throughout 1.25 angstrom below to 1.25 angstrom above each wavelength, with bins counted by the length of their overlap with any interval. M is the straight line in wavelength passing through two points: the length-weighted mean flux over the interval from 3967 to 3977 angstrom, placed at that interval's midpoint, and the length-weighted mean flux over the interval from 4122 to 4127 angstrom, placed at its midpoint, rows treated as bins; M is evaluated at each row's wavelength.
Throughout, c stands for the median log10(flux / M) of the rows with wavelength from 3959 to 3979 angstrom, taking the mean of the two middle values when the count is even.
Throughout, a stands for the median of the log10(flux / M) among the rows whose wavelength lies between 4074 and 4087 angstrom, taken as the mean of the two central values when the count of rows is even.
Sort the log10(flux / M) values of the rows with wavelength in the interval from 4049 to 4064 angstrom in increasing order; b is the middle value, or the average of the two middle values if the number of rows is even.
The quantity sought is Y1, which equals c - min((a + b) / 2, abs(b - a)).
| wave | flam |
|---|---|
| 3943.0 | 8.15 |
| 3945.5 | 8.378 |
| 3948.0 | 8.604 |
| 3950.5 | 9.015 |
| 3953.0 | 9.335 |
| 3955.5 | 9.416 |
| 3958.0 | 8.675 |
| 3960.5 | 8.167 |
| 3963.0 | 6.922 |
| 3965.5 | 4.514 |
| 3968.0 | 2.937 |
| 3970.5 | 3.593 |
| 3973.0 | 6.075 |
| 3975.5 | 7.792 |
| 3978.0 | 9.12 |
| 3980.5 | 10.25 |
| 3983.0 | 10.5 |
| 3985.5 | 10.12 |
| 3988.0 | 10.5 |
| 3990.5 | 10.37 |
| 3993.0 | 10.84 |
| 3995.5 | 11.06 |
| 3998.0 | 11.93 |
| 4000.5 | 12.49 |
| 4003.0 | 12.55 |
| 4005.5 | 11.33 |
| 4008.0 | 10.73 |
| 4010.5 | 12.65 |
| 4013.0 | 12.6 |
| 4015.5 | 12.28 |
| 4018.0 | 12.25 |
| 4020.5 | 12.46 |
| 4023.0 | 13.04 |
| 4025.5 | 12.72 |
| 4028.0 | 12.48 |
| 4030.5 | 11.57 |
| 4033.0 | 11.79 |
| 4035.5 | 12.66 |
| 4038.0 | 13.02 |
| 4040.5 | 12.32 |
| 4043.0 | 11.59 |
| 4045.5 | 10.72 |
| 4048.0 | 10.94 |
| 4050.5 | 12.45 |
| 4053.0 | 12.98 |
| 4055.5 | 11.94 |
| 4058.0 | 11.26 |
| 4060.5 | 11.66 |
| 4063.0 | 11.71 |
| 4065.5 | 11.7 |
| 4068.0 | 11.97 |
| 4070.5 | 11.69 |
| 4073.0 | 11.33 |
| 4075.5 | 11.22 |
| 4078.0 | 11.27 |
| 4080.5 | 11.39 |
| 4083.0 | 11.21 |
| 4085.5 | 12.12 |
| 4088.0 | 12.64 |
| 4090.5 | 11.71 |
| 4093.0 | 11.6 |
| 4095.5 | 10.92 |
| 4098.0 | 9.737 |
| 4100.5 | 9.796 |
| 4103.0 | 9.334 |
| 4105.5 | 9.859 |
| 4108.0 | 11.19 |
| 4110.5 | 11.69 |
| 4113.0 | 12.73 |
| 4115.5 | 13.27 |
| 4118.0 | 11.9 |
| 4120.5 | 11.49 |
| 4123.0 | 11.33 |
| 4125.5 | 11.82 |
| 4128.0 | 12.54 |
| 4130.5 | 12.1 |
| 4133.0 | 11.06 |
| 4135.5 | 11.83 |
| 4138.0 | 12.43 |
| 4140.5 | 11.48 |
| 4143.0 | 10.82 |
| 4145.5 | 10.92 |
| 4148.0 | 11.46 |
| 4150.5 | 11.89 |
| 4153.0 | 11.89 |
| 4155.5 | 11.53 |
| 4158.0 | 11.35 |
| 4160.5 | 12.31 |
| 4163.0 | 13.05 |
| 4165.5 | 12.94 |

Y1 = 0.0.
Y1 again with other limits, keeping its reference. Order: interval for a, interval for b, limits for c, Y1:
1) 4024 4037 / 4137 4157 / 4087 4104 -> -0.1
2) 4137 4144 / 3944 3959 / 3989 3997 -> 0.1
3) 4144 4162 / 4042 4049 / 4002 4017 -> 0.2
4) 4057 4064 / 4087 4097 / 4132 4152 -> -0.1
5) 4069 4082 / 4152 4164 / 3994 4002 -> 0.3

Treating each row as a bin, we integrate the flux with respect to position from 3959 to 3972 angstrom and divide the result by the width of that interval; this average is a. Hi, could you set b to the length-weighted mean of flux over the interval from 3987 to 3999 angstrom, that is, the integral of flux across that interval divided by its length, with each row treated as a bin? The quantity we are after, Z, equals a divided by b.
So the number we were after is 0.49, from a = 5.3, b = 10.9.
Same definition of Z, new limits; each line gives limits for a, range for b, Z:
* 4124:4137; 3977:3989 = 1.17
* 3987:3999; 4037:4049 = 0.93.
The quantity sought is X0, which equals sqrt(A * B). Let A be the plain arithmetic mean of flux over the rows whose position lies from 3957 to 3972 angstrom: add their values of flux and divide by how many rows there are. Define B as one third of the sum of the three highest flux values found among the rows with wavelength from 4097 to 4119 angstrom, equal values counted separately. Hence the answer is 8.6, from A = 5.8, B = 12.6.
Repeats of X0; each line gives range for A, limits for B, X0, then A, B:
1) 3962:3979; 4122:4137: 8.4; 5.9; 12.2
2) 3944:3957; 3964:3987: 9.6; 8.9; 10.3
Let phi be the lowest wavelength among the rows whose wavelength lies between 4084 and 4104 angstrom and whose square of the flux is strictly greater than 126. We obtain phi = 4085.5 angstrom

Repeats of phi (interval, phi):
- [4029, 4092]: 4030.5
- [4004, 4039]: 4005.5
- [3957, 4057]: 3998.0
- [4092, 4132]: 4093.0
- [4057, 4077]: 4058.0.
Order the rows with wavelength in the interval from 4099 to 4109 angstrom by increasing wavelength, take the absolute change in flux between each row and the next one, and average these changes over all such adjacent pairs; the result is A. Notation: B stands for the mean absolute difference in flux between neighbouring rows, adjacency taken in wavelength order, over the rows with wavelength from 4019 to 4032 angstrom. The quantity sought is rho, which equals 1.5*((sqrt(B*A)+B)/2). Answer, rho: 0.86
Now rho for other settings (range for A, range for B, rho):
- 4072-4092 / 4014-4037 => 0.63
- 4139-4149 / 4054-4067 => 0.48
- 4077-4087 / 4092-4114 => 0.95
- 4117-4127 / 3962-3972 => 1.71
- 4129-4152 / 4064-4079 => 0.44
